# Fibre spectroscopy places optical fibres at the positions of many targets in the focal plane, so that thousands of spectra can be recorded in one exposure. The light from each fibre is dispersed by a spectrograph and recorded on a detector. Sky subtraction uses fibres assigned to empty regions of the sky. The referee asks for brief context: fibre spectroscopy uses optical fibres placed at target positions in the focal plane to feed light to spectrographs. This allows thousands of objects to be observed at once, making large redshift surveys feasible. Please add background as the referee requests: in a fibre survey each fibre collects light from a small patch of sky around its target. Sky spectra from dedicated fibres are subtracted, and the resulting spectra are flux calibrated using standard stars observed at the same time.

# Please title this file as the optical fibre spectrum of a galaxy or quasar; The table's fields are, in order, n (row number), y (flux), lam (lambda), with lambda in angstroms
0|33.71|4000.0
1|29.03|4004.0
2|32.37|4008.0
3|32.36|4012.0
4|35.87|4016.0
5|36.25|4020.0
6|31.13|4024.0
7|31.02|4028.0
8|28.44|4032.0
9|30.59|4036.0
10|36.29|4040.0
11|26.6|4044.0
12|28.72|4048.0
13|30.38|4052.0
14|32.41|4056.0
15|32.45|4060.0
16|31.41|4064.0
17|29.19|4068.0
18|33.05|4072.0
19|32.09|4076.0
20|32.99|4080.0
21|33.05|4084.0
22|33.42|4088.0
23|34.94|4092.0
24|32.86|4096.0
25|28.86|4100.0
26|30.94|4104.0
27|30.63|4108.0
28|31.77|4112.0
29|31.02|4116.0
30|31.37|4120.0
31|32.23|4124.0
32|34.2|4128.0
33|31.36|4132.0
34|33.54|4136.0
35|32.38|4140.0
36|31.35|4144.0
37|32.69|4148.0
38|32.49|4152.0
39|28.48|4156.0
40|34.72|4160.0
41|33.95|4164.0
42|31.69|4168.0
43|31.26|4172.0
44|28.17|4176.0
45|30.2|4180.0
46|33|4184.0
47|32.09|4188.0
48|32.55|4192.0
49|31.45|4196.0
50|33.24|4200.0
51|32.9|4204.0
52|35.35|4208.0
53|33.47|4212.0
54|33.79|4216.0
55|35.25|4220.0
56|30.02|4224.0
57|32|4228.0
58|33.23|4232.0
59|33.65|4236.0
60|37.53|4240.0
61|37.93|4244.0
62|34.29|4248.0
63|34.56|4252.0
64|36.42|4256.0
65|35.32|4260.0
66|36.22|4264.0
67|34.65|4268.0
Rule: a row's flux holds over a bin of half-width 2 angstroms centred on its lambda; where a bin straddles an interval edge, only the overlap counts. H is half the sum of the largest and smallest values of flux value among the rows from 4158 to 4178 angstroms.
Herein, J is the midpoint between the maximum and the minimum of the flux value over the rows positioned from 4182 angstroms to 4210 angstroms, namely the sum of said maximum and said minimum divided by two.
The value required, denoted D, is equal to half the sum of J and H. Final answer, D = 32.4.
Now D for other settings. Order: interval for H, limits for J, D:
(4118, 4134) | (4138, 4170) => 32.2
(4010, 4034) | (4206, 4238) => 32.5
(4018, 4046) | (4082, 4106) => 31.7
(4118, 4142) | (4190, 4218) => 33.1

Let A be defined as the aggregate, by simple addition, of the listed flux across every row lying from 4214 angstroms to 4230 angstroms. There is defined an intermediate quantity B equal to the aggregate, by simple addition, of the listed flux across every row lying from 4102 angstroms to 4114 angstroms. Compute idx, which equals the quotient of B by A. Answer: 0.7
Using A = 131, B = 93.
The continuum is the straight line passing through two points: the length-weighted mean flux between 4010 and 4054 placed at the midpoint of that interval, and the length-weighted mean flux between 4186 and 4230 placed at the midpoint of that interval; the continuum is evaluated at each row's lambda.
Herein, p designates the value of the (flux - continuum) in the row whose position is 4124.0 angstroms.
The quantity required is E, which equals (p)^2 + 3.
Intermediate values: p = -0.1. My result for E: 3.00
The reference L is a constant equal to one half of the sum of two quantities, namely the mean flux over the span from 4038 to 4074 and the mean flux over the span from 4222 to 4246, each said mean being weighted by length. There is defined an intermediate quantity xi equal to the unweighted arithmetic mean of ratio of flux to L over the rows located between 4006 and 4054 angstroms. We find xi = 0.97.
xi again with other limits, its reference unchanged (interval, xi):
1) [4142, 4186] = 0.97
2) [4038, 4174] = 0.98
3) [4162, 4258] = 1.02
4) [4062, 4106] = 0.98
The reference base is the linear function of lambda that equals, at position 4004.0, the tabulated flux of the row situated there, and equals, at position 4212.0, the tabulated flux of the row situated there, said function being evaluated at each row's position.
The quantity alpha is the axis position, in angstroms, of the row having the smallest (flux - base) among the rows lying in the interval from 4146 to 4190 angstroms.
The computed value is 4176.0 angstroms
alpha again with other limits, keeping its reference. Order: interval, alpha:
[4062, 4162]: 4156.0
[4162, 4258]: 4176.0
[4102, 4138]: 4108.0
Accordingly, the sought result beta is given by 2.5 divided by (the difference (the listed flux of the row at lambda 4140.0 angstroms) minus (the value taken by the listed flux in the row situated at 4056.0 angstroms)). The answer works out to -83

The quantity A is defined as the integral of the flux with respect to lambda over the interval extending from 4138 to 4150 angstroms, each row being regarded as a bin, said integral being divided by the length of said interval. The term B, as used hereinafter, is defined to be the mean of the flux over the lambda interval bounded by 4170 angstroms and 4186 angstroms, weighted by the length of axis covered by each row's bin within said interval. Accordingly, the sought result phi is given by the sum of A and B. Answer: 62.8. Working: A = 32.1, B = 30.7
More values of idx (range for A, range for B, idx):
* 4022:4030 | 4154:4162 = 1.0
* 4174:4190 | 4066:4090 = 1.6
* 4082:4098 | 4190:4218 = 1.7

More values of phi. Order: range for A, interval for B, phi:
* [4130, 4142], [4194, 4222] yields 66.1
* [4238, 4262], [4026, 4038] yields 66.0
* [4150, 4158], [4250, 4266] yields 66.1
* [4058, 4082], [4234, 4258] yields 67.6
